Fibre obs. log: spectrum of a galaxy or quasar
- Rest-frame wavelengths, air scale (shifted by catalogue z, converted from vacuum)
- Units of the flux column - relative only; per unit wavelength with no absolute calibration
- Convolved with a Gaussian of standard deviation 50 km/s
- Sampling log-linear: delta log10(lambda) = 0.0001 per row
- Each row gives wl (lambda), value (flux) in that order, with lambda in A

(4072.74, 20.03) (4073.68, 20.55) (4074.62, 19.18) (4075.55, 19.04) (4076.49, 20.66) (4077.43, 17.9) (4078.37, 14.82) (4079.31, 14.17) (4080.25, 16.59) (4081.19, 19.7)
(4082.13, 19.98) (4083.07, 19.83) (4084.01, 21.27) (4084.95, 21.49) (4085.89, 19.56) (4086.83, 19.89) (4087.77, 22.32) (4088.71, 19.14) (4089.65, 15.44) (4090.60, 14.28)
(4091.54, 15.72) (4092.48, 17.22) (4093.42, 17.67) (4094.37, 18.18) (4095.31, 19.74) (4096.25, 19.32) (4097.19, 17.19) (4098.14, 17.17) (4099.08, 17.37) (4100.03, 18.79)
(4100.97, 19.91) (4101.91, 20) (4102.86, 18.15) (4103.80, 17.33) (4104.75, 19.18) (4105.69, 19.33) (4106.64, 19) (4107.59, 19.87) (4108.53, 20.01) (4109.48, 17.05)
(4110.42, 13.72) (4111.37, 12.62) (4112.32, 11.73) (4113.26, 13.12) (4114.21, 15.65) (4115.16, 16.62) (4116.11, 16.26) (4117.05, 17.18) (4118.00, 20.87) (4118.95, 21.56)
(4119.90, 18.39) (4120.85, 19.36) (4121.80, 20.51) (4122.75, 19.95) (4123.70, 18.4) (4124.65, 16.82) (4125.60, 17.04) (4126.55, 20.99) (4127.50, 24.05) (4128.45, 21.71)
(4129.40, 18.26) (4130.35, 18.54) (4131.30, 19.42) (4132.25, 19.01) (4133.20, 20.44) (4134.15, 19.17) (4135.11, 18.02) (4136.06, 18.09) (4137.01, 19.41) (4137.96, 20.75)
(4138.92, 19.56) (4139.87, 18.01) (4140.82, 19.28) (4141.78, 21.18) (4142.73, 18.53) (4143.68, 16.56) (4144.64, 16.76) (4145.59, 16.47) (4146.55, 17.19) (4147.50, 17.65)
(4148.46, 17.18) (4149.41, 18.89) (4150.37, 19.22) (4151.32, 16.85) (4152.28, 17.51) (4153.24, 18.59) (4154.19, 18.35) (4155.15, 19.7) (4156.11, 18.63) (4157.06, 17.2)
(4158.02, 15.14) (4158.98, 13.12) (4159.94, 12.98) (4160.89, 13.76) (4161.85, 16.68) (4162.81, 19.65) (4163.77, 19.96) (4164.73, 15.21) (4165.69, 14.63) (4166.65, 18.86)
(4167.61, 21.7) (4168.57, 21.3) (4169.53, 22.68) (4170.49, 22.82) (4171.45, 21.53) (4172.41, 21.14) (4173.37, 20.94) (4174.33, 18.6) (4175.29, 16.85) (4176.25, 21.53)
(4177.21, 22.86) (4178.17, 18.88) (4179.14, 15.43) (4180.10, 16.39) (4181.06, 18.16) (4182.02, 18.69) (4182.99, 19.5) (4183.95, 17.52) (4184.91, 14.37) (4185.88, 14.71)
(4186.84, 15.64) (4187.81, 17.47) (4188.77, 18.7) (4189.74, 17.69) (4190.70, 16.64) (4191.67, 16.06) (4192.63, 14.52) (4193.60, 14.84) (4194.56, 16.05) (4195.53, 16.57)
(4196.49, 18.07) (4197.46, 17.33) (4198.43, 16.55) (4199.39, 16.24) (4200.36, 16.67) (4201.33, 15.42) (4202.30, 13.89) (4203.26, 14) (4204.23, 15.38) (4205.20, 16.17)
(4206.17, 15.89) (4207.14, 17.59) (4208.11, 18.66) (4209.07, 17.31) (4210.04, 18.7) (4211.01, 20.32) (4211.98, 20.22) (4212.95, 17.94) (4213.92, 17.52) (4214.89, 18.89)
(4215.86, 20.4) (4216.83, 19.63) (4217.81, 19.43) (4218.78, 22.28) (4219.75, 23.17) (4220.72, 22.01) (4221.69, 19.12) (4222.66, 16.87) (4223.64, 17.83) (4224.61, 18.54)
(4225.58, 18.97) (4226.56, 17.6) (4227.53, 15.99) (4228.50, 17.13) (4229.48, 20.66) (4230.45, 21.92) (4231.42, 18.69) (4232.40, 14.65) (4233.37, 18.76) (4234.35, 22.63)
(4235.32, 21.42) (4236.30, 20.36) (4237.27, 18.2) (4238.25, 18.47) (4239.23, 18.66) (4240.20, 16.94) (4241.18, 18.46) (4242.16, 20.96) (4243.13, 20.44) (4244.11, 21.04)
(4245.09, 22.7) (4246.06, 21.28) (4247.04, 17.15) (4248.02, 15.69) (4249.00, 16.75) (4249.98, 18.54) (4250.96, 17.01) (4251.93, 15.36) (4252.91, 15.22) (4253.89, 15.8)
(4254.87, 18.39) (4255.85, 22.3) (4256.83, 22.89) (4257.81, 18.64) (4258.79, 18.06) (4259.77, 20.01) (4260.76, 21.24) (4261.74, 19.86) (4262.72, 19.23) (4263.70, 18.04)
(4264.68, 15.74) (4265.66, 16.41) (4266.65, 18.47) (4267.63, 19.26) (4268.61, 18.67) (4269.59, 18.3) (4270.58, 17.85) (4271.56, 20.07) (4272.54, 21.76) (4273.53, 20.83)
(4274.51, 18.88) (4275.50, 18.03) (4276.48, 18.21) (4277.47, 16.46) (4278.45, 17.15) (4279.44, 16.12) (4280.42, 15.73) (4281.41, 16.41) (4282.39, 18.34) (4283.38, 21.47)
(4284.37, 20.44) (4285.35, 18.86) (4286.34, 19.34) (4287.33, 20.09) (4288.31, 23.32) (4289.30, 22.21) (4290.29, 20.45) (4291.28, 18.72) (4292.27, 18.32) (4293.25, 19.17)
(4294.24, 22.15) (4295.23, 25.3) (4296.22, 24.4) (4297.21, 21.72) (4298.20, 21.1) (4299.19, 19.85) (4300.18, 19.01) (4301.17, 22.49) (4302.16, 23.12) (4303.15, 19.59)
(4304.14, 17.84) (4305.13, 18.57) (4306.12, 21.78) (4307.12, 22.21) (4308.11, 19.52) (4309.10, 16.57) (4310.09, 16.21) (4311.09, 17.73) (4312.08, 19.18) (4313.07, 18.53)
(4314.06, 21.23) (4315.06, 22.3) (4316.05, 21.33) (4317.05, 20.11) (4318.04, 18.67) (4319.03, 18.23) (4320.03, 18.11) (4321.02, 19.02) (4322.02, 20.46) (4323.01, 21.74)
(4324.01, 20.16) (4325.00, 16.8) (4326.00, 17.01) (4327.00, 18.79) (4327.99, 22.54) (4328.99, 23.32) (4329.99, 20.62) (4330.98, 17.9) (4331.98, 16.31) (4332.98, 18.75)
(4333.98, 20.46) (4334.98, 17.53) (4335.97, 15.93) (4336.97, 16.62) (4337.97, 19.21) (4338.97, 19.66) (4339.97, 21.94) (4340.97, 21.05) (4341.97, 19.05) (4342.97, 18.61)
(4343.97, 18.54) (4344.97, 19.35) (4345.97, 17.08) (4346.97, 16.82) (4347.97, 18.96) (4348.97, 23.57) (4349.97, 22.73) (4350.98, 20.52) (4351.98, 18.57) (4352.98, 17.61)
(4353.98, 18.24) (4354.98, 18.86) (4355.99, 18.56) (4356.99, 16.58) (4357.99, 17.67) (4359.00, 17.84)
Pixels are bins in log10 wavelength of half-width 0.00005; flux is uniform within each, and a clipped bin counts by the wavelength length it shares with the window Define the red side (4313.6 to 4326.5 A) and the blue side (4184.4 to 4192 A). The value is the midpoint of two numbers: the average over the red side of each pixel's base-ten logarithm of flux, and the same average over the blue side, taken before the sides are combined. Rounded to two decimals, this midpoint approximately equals 1.25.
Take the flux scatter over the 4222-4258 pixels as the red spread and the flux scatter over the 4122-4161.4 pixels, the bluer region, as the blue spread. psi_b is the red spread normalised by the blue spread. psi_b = 1.06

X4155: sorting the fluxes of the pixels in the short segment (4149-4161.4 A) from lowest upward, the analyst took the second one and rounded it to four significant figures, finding 13.12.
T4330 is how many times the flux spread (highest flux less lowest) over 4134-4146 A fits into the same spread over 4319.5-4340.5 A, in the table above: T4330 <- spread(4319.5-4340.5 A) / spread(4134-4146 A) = 1.6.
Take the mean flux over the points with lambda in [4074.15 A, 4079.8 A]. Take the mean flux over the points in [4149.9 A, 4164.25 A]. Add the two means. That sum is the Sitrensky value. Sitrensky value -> 34.8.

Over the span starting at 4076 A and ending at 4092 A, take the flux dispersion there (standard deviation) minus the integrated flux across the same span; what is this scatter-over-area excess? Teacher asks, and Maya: -292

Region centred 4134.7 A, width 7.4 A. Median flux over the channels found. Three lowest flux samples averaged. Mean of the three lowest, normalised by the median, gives 0.95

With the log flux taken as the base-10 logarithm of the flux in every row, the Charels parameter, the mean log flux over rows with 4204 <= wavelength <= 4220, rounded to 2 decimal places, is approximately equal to 1.27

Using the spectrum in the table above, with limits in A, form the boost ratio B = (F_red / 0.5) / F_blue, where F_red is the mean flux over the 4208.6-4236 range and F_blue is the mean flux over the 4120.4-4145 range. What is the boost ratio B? 2.00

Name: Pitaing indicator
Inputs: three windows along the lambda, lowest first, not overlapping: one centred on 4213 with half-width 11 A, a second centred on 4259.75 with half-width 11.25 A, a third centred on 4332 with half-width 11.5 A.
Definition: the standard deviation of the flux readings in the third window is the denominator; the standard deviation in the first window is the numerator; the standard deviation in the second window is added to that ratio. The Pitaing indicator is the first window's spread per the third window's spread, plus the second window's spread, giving 3.2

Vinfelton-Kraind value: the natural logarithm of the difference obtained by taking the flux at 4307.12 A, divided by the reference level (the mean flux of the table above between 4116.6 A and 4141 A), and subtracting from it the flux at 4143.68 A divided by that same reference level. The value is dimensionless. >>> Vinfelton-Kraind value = -1.23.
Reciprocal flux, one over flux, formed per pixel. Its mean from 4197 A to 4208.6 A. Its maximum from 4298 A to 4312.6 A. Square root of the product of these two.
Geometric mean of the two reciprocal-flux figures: 0.0620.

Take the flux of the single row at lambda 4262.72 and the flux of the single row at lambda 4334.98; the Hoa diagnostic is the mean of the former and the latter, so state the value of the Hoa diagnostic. 18.4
